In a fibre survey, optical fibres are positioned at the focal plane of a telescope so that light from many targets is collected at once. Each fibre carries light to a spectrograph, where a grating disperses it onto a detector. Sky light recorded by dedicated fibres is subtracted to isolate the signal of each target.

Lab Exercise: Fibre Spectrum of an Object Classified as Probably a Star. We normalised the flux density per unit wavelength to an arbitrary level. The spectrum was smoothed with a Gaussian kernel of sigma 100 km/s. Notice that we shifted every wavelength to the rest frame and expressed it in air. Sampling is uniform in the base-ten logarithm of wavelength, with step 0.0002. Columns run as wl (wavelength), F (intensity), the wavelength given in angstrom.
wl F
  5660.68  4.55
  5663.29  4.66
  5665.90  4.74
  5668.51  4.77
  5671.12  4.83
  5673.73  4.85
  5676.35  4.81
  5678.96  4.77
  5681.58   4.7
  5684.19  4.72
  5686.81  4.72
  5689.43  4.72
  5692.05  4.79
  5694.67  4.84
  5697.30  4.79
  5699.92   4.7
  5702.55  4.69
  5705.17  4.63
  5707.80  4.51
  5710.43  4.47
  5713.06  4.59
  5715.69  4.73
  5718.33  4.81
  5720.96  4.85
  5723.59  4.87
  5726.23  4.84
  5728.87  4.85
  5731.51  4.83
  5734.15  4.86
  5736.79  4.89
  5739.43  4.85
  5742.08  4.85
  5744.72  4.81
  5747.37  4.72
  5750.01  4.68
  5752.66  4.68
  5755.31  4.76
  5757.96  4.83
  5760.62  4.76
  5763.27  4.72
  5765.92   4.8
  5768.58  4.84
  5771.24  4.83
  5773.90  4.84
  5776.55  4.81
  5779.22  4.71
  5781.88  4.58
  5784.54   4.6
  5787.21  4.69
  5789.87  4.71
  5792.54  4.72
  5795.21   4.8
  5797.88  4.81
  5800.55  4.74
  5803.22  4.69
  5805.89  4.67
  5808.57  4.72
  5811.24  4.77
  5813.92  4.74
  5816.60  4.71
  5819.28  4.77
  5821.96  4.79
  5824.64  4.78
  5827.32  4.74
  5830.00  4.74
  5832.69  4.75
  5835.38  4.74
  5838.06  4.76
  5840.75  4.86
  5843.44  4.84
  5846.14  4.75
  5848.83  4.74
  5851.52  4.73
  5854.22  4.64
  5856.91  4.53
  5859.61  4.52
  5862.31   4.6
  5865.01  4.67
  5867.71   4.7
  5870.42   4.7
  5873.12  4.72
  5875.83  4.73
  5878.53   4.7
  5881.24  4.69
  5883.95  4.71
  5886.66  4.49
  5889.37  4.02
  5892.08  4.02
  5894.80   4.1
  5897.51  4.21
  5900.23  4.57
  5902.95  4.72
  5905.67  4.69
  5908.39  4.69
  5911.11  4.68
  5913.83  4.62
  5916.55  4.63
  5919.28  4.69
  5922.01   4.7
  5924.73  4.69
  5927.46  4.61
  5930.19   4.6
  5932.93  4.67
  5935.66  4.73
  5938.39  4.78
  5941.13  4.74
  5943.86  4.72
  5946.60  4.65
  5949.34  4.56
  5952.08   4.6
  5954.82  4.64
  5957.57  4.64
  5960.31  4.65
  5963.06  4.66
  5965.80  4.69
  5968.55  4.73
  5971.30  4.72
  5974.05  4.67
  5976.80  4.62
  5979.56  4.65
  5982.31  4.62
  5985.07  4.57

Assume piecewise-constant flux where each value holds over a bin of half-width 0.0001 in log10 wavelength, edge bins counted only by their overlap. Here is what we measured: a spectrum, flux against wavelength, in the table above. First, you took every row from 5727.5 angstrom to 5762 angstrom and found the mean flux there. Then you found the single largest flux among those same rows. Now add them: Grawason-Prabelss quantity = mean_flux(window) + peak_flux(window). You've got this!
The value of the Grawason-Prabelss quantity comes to 9.7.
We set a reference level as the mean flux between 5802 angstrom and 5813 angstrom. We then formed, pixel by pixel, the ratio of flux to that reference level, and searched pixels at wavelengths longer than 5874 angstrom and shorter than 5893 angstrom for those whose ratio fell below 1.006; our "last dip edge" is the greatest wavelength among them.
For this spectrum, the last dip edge 5892.08 angstrom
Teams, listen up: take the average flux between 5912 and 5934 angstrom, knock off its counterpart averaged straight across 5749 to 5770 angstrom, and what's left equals -0.11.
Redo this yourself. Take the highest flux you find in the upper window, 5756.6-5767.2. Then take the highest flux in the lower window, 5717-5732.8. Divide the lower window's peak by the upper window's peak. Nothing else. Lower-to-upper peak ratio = 1.01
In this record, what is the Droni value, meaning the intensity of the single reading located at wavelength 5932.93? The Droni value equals 4.67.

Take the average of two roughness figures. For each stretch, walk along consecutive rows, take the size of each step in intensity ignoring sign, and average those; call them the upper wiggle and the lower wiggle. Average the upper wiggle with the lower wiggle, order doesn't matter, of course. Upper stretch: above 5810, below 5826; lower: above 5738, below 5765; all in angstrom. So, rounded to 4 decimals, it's 0.0389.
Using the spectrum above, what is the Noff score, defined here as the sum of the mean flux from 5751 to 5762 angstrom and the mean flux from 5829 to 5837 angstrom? 9.50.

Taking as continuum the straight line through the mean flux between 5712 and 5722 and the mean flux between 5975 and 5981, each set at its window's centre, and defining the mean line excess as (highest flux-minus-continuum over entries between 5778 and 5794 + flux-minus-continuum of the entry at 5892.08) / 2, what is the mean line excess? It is -0.32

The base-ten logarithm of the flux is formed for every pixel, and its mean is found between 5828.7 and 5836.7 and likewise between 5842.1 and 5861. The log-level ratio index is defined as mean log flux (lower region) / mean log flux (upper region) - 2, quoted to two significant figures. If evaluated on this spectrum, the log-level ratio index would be -0.99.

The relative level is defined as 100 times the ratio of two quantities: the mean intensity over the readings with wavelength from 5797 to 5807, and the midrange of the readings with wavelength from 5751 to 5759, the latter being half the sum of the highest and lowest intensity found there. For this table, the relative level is 99.4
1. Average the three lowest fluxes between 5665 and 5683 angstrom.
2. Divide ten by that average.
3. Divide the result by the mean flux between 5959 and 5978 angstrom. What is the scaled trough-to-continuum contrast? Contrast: 0.451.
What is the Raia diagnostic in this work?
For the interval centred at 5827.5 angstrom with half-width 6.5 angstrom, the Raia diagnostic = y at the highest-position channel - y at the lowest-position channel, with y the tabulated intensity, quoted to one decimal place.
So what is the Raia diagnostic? 0.0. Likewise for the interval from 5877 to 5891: -0.7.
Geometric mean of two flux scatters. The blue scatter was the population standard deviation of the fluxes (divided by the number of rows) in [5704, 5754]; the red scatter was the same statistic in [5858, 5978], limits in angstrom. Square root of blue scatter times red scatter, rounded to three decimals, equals 0.149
